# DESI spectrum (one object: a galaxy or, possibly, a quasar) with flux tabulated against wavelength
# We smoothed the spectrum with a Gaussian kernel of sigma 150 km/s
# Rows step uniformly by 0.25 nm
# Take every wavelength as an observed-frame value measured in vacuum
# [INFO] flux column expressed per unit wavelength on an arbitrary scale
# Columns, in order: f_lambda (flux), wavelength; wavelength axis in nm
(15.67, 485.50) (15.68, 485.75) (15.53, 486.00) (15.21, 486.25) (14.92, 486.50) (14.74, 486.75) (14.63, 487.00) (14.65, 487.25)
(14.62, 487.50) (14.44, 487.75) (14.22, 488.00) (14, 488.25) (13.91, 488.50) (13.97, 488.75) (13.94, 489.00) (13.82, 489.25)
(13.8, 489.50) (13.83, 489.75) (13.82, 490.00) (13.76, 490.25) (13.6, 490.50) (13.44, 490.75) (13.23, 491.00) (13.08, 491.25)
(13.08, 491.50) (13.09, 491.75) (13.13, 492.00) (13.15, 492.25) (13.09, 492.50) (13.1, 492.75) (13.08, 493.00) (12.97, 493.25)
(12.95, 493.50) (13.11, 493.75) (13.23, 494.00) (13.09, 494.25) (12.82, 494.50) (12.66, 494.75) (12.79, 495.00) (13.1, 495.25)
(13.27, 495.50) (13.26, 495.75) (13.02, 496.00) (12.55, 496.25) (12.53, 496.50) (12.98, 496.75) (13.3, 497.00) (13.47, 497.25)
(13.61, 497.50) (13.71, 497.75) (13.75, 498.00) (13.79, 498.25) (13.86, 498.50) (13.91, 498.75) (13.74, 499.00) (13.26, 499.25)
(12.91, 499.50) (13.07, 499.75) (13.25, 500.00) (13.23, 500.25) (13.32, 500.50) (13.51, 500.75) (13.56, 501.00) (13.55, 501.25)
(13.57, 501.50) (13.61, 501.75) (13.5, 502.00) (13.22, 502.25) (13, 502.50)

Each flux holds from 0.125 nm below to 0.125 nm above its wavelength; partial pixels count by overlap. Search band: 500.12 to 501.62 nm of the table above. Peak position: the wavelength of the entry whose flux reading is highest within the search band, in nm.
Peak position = 501.50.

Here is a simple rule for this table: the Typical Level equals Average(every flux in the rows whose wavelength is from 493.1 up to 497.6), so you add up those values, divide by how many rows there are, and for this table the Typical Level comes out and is 13.0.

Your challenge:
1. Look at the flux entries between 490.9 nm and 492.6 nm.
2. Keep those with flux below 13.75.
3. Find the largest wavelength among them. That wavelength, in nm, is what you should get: 492.50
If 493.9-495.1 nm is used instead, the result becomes 495.00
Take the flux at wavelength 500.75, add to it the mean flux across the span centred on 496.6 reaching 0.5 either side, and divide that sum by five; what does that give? 5.3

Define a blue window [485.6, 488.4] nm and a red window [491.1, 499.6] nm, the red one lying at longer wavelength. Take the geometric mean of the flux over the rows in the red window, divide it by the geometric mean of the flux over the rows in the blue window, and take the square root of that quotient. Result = 0.94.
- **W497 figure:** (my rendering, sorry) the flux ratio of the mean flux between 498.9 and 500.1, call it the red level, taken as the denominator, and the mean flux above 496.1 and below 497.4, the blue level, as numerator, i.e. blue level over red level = 0.98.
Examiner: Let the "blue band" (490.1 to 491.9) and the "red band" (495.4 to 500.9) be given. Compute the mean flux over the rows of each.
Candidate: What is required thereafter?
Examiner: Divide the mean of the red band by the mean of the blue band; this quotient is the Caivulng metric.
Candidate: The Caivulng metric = 1.00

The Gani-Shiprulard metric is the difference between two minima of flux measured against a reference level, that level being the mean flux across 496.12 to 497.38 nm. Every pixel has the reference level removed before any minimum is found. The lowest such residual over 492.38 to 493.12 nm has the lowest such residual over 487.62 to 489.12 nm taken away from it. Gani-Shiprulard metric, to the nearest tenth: -0.8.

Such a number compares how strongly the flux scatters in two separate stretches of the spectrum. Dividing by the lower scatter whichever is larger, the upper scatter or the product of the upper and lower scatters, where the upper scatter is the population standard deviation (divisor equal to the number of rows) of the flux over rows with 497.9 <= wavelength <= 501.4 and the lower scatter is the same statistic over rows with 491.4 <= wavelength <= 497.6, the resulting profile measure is 1.2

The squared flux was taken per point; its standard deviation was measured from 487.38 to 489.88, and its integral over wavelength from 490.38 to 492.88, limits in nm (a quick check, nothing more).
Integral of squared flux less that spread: 428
